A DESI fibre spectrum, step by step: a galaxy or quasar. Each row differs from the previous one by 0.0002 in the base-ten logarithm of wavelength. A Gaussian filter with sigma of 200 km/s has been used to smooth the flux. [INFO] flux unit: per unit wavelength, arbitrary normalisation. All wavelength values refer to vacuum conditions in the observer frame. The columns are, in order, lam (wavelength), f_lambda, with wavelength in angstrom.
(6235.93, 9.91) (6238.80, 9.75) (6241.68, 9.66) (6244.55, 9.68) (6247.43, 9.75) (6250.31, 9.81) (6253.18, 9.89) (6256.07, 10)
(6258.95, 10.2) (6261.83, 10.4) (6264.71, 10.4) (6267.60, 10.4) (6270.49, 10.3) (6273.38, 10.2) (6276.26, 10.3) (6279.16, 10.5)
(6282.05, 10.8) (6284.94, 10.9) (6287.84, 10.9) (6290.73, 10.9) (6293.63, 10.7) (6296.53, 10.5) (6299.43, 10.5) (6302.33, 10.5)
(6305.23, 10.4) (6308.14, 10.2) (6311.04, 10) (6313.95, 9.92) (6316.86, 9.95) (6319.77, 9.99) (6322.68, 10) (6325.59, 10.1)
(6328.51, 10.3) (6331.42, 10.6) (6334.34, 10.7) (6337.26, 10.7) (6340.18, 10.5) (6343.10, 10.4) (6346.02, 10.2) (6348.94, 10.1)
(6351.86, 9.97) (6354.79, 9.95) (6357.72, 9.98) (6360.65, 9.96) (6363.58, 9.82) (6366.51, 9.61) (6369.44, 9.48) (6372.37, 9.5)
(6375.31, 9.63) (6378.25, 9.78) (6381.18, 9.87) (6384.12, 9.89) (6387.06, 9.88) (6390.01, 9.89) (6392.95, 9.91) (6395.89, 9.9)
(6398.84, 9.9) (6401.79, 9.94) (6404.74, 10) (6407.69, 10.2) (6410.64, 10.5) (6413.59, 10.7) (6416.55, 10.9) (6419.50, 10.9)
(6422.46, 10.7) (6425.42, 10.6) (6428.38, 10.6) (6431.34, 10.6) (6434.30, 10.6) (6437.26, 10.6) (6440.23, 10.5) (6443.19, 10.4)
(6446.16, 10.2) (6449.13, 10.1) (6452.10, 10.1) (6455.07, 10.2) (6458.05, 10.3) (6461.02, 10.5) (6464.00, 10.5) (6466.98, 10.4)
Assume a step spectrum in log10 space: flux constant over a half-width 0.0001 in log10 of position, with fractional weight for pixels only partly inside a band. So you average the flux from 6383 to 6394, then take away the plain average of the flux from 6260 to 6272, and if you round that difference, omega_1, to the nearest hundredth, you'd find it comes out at -0.48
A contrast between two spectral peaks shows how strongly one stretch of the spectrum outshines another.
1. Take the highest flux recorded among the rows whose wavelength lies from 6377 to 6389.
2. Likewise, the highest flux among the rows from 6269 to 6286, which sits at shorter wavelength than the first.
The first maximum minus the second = -1.0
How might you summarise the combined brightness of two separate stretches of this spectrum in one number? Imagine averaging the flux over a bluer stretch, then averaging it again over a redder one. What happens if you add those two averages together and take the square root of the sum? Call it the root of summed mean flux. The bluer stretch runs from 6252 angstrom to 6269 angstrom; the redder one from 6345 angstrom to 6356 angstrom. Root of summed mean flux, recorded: 4.50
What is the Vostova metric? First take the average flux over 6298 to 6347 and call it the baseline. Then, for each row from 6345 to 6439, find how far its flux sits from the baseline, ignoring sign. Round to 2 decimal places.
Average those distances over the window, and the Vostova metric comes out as 0.40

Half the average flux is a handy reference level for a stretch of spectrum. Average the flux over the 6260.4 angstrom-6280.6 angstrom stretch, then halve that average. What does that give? 5.18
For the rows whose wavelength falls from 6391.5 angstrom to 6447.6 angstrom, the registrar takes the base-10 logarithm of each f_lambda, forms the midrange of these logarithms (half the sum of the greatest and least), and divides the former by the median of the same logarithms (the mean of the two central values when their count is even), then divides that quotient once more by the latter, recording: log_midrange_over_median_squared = 0.975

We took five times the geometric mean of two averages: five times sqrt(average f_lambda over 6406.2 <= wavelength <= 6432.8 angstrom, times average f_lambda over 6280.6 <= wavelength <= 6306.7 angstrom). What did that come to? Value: 53.3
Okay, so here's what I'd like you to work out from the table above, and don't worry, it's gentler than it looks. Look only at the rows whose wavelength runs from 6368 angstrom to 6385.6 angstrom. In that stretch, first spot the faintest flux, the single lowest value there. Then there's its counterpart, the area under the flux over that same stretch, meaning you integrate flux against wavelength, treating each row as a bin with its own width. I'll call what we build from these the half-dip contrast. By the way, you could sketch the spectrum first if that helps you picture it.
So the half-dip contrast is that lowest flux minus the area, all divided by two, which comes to -80.6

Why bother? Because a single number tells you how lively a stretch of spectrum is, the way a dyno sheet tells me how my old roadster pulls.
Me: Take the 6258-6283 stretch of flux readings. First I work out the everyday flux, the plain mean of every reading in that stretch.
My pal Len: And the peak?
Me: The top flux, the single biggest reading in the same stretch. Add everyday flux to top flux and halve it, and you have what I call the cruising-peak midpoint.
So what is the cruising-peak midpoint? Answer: 10.6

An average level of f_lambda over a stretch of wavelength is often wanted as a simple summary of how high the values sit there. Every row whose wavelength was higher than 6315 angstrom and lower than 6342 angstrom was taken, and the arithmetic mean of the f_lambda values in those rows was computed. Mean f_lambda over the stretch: 10.3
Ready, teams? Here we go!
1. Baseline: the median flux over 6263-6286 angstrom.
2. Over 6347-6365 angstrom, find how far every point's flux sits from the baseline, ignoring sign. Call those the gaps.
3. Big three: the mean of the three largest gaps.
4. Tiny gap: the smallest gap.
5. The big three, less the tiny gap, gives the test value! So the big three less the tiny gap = 0.19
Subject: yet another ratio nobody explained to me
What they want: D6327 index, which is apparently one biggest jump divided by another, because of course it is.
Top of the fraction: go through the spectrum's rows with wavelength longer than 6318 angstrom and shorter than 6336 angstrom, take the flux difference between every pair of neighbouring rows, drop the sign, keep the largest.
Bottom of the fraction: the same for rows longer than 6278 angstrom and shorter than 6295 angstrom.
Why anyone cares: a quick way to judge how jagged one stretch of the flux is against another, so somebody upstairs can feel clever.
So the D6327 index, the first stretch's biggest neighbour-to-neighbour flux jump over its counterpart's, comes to 1.0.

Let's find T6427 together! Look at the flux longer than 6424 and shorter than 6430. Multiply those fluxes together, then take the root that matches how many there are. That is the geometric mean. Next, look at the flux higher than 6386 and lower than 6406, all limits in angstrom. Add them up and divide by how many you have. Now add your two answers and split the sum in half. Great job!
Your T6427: 10.3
